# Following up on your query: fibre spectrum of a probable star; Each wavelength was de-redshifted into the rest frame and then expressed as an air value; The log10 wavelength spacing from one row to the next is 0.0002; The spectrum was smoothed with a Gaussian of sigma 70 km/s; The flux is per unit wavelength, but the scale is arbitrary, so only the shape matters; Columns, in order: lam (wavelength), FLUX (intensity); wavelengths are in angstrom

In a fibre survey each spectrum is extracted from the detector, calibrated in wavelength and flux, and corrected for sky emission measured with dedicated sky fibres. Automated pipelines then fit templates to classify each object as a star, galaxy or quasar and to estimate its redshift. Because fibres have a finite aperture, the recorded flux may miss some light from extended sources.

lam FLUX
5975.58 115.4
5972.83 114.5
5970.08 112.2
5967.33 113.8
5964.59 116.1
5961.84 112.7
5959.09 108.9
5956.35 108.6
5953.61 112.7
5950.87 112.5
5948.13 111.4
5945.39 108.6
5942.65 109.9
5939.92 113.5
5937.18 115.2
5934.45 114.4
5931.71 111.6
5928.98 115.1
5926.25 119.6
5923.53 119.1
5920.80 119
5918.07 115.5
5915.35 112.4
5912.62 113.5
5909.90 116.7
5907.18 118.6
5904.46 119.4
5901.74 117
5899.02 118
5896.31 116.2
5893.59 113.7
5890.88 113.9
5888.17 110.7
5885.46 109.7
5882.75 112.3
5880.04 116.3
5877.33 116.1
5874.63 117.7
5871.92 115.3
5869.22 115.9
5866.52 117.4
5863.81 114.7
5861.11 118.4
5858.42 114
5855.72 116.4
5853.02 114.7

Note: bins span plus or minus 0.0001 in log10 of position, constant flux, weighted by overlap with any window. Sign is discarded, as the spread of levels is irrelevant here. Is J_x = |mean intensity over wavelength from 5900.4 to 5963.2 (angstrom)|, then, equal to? 114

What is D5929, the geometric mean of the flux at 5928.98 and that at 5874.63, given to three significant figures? 116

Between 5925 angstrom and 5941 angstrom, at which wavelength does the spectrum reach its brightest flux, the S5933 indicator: 5926.25 angstrom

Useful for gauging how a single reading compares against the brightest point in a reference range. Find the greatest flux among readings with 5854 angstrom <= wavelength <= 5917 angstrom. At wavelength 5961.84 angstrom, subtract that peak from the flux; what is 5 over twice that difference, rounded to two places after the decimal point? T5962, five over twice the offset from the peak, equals -0.37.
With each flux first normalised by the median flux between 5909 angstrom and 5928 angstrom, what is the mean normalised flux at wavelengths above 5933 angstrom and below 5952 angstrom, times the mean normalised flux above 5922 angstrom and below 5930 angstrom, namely 0.97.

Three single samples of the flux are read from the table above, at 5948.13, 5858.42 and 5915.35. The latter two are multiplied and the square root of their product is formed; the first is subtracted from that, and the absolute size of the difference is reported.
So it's 1.8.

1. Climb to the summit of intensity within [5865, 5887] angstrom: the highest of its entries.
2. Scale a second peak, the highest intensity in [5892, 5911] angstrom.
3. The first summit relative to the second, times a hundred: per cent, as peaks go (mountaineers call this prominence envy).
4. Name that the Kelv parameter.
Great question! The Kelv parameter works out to 98.6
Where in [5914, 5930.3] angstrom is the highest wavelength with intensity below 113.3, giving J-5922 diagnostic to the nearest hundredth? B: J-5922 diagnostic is 5915.35 angstrom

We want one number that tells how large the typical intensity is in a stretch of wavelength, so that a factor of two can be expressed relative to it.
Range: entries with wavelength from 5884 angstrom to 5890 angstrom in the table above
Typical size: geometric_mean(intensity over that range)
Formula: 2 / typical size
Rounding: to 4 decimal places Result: 0.0181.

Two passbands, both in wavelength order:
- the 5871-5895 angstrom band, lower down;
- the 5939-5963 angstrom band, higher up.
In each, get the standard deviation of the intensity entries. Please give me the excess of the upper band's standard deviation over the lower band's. -0.7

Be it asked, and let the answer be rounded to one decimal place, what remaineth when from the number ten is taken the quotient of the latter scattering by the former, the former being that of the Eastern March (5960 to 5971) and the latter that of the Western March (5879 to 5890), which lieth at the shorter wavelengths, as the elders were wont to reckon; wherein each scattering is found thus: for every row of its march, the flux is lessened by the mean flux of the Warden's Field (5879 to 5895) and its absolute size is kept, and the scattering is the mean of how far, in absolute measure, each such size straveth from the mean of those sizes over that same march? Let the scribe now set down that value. 9.0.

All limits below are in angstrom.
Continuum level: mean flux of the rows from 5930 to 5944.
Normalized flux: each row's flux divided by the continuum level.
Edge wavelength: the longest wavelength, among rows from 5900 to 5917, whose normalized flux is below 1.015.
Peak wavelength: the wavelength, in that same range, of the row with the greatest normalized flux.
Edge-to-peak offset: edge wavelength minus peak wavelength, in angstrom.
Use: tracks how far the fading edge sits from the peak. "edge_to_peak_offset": 10.9 angstrom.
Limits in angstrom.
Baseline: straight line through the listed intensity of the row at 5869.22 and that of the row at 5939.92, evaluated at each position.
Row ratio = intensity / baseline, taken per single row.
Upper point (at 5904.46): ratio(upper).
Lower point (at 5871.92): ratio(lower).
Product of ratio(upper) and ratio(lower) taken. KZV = 1.04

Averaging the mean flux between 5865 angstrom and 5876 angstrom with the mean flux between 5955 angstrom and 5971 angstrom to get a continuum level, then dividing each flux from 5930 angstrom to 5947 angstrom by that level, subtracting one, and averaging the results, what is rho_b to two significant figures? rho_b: -0.018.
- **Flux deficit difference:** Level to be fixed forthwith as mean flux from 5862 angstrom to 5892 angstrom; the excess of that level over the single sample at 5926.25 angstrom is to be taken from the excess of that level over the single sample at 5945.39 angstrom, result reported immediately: 11.0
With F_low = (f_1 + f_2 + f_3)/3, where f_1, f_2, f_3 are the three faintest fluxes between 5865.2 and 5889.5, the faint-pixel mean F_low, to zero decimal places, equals 111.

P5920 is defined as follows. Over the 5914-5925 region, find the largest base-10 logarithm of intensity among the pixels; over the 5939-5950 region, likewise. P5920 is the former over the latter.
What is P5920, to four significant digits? 1.010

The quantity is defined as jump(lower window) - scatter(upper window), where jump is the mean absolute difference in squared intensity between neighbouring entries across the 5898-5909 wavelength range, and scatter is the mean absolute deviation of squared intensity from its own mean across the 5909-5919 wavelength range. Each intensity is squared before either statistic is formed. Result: -30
